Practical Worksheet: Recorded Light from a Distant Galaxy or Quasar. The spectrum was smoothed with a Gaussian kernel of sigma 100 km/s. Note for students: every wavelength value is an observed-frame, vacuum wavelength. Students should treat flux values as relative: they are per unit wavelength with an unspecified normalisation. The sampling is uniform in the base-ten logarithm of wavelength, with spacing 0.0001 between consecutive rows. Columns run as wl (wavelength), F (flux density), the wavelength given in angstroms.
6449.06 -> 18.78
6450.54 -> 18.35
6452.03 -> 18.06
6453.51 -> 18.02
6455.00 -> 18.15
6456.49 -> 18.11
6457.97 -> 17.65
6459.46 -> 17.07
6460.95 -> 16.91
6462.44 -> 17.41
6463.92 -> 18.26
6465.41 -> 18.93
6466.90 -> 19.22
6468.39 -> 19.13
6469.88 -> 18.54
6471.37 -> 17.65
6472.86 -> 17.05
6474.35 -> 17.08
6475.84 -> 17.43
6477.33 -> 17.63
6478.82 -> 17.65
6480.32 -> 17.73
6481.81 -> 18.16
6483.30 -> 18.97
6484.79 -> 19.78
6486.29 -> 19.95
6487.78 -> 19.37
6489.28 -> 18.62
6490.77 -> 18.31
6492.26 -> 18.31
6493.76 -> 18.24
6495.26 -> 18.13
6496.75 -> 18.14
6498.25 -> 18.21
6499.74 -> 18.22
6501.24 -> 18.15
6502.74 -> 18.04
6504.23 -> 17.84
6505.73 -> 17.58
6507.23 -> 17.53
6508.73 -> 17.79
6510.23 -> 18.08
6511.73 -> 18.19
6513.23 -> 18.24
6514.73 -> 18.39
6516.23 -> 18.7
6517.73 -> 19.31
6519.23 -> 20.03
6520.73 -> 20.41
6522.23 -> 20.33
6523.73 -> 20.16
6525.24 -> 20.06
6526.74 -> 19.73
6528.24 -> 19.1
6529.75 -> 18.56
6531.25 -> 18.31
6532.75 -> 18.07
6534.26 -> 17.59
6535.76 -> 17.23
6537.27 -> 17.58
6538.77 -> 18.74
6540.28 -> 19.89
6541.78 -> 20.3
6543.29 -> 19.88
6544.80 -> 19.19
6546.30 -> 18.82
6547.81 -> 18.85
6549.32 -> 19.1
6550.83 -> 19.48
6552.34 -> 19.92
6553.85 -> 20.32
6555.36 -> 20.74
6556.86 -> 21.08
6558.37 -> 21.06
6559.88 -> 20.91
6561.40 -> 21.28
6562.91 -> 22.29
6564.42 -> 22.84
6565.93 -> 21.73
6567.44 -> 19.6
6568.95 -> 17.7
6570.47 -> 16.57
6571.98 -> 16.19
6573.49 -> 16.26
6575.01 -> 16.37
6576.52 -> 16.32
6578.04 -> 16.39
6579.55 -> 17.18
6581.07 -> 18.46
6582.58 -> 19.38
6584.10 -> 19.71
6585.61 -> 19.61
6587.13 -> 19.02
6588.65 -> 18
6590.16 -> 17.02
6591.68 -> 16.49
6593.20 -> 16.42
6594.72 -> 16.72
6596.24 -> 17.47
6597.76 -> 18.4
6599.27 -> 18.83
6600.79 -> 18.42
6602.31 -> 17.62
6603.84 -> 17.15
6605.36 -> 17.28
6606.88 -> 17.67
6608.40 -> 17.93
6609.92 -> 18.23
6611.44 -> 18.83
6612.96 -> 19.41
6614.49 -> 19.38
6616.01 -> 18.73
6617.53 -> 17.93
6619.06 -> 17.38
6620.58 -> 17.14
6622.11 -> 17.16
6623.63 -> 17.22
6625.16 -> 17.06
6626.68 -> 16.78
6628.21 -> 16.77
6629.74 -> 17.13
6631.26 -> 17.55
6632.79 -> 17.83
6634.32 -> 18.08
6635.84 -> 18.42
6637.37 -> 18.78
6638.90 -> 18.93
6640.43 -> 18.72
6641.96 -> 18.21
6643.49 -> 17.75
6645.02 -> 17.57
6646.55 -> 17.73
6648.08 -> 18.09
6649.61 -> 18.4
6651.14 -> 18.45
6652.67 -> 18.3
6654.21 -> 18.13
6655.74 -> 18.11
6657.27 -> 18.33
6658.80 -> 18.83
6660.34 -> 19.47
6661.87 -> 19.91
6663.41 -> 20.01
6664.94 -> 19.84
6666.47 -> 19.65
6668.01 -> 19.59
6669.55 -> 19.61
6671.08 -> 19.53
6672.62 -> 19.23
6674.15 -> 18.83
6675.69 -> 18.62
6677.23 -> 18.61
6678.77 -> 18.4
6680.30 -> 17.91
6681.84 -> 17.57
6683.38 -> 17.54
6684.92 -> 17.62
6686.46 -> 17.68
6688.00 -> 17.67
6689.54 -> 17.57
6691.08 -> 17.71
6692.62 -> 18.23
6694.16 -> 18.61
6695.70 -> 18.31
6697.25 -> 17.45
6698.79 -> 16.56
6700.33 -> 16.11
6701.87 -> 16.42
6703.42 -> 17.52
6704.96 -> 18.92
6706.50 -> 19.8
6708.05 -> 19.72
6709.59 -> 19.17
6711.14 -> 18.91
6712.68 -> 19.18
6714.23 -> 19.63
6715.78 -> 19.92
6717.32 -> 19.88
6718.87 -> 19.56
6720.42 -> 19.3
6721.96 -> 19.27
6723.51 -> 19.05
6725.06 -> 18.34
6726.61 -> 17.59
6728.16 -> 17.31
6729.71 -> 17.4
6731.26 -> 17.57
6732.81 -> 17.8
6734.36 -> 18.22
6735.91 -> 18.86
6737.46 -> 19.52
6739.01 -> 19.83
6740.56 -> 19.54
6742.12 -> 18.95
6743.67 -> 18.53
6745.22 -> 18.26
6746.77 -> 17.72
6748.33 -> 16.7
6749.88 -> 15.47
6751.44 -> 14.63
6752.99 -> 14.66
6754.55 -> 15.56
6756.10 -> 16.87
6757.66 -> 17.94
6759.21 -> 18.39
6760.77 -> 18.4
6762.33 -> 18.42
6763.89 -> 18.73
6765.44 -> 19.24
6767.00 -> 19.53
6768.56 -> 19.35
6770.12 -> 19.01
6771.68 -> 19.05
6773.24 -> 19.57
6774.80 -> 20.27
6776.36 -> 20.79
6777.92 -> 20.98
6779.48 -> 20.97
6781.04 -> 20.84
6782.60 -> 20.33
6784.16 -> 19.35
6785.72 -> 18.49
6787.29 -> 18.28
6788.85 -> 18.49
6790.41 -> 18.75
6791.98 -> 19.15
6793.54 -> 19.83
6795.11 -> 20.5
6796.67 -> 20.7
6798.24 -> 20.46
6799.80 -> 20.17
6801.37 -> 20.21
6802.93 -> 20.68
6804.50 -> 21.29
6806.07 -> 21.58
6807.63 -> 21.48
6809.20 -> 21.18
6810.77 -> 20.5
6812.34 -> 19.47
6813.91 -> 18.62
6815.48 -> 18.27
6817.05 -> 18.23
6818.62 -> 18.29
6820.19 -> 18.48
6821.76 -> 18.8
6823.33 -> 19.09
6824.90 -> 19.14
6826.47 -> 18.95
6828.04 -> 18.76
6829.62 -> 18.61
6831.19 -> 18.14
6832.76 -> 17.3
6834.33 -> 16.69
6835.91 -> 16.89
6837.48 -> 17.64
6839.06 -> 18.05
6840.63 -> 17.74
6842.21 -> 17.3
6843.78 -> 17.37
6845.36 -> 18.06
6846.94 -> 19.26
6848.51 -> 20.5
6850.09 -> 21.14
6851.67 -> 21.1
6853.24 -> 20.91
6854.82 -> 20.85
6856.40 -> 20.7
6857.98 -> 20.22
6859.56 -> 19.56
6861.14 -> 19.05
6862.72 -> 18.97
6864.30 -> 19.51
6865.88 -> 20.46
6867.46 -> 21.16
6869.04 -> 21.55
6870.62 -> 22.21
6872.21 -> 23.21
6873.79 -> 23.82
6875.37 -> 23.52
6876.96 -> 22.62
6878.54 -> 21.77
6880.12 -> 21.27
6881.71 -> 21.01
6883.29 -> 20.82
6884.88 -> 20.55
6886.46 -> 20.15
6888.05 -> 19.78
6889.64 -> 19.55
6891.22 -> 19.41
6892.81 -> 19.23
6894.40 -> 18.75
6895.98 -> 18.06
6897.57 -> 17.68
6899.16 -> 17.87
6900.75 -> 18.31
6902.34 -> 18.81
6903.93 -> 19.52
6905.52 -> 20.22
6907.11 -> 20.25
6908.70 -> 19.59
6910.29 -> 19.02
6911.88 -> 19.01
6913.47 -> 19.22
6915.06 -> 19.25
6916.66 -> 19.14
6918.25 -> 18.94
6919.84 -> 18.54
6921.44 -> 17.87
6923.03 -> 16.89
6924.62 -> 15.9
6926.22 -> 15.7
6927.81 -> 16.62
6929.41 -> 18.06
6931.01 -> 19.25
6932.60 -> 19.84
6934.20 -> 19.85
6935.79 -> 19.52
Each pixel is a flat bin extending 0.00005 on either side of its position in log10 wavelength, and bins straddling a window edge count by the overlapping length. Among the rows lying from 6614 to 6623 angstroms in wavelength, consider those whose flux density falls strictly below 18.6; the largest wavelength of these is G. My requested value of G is 6622.11 angstroms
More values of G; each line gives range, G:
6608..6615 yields 6609.92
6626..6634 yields 6632.79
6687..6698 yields 6697.25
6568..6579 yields 6578.04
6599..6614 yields 6609.92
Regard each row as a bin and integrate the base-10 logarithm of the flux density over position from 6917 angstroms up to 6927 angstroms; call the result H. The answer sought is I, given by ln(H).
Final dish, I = 2.52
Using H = 12.4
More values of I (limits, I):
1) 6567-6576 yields 2.40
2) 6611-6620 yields 2.44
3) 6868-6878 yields 2.61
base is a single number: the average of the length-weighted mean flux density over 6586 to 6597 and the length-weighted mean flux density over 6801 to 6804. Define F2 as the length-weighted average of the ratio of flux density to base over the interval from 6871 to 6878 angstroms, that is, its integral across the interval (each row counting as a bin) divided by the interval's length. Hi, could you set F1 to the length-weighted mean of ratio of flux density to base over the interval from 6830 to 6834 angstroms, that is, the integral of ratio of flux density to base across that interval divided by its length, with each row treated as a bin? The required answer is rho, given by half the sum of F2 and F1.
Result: 1.08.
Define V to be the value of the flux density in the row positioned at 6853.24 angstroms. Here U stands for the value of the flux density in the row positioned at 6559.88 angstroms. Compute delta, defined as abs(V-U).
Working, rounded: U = 20.91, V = 20.91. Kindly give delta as 0.0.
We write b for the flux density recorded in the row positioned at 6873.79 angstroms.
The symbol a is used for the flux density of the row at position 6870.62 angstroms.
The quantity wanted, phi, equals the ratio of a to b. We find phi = 0.93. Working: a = 22.21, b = 23.82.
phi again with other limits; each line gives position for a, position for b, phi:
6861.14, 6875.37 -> 0.81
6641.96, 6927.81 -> 1.10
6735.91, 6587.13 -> 0.99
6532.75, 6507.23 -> 1.03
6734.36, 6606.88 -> 1.03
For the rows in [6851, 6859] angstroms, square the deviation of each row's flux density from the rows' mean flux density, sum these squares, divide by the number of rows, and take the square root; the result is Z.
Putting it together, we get 0.30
